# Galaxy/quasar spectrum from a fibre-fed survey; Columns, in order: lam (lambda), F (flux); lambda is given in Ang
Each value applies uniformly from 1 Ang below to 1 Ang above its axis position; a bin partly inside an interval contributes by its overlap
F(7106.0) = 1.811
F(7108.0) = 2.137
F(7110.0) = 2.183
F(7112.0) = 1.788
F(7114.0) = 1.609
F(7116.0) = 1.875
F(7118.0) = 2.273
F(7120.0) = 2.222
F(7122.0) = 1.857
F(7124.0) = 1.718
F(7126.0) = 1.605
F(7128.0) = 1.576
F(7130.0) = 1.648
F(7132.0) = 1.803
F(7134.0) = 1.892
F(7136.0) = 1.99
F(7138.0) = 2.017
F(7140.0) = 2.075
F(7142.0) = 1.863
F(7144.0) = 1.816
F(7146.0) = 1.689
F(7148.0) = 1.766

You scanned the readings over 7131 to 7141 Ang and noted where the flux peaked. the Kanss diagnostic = 7140.0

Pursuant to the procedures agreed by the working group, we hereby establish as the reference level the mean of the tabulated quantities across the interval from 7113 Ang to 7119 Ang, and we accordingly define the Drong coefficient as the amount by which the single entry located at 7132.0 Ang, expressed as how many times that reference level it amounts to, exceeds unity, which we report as -0.060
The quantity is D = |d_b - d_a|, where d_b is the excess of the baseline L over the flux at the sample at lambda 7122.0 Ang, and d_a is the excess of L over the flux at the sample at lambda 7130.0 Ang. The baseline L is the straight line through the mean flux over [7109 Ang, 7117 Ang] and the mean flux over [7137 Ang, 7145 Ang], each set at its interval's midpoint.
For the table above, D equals 0.23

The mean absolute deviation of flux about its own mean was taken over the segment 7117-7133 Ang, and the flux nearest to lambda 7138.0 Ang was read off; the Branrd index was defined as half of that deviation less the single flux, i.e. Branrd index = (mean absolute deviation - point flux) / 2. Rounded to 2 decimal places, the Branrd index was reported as -0.90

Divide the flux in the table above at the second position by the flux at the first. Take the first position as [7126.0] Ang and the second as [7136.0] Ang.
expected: 1.240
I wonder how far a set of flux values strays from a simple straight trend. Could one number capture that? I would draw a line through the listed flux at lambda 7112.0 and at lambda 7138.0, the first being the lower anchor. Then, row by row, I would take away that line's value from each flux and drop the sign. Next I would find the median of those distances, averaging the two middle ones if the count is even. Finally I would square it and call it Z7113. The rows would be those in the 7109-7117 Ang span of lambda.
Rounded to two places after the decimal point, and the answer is 0.02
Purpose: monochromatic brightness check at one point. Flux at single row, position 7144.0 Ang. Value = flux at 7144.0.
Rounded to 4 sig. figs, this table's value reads 1.816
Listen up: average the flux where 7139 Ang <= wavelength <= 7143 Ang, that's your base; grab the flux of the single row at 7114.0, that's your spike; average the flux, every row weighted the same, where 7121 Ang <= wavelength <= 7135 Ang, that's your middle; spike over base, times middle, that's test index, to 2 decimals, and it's 1.41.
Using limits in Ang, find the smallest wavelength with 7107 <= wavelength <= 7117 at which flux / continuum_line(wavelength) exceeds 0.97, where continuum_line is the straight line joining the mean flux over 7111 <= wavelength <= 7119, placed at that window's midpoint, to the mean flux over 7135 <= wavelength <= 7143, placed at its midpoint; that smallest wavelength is 7108.0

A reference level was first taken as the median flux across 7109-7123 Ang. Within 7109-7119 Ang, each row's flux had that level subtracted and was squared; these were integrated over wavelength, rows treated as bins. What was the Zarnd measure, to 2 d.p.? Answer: 0.66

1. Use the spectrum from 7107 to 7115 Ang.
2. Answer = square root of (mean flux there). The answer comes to 1.39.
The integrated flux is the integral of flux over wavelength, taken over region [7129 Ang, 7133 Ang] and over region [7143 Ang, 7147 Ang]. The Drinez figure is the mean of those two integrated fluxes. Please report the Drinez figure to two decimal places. 6.96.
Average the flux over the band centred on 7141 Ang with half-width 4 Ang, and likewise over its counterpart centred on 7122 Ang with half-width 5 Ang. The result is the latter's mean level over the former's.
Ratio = 1.00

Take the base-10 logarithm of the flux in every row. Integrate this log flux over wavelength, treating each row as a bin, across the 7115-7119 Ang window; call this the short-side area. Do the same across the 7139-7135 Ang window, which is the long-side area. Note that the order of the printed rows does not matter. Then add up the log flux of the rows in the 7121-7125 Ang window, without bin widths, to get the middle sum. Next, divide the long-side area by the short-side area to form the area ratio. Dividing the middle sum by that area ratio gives 0.53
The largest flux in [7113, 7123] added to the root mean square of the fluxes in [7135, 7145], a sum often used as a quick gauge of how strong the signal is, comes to 4.23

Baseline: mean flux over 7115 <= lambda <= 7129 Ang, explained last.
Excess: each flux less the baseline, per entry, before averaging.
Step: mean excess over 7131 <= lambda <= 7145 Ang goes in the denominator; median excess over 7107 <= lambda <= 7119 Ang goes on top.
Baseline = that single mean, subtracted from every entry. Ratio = 2.8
